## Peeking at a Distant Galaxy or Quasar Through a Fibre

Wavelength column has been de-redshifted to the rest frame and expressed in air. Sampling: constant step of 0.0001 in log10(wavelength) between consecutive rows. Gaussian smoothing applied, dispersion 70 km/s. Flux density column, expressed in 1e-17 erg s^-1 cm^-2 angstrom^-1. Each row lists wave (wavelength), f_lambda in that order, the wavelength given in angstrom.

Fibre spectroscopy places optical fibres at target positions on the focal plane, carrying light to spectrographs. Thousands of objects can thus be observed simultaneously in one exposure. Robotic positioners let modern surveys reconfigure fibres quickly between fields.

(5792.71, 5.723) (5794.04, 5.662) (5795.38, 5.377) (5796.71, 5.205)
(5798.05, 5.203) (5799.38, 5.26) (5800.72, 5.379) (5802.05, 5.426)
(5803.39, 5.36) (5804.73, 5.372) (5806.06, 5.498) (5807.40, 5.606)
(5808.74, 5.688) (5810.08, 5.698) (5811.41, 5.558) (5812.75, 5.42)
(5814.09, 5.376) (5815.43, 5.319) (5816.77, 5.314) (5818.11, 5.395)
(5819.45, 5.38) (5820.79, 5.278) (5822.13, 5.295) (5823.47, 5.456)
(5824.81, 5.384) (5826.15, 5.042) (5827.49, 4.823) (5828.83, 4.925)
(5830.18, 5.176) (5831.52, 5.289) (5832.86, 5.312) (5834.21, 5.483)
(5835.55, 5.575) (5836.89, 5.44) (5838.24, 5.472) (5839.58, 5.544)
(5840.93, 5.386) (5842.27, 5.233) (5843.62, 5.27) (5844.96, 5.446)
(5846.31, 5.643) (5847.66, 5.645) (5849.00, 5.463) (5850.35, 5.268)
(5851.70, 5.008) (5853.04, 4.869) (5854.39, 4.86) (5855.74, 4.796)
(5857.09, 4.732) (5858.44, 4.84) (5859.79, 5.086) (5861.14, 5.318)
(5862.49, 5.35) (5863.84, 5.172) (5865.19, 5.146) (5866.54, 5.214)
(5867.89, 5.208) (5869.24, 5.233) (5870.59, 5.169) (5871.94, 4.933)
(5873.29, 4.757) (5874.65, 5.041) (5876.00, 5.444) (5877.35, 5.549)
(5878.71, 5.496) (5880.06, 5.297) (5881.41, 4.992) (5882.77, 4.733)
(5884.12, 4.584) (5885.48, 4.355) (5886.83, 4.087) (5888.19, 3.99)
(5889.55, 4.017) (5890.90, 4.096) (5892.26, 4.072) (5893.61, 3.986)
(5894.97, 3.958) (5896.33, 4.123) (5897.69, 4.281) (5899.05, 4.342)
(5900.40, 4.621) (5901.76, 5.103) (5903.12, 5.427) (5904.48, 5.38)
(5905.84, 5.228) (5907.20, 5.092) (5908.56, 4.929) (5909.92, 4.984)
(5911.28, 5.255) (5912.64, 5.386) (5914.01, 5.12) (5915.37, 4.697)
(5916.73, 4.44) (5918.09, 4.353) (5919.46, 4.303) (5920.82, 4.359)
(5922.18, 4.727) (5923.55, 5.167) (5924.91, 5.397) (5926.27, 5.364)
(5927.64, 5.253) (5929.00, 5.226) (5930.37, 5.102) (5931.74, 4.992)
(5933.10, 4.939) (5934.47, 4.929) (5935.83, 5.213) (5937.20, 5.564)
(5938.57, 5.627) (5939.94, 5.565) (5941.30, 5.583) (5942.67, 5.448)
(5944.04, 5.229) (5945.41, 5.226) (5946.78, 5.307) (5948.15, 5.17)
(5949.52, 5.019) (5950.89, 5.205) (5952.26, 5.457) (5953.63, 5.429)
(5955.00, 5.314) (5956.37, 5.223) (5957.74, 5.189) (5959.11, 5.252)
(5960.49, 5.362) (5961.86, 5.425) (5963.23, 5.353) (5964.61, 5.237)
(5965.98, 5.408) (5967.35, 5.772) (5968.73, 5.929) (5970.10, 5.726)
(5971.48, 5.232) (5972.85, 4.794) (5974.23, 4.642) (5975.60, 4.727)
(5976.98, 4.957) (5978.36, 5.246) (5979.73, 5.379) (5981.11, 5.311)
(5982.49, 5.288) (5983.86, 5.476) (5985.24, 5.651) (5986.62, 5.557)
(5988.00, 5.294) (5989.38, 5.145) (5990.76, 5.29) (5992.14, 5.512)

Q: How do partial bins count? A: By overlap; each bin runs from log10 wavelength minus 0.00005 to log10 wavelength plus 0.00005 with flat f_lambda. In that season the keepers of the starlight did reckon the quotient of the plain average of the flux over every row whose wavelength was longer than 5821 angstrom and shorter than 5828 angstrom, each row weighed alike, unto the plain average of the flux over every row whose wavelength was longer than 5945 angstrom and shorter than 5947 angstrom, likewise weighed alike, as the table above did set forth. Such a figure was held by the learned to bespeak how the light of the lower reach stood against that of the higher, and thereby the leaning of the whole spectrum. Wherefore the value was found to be 0.99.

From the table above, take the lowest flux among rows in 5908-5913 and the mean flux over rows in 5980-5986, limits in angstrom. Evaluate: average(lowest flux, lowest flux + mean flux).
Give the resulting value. 7.64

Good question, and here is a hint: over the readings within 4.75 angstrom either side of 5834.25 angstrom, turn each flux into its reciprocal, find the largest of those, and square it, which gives 0.037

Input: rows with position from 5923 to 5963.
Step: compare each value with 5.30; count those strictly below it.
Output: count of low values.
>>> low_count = 16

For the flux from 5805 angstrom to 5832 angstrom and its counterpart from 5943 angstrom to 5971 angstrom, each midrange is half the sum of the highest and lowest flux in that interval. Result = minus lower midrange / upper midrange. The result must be -0.96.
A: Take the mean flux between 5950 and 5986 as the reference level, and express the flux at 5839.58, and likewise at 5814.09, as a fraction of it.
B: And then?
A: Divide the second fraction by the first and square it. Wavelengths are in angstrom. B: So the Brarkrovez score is 0.94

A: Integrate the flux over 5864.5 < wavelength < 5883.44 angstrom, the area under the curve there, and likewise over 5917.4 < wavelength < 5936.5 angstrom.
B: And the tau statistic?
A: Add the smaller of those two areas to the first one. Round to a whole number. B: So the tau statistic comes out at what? 192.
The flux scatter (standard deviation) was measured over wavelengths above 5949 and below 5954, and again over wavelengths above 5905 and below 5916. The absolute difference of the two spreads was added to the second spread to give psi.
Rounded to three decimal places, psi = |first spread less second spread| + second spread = 0.226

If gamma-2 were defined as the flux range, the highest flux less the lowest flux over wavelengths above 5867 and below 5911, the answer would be 1.6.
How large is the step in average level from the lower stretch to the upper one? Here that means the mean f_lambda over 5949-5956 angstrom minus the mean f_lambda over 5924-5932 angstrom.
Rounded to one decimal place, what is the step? 0.1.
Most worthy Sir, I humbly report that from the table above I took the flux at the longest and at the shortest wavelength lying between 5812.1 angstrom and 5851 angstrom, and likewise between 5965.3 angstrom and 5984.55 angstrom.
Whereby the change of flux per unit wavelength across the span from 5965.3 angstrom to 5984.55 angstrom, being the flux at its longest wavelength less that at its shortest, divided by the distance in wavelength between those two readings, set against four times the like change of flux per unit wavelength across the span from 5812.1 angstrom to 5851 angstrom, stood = -0.2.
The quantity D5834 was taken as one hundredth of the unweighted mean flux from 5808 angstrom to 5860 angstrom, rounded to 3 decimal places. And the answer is 0.053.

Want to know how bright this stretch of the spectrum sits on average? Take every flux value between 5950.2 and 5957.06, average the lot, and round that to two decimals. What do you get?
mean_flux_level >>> 5.33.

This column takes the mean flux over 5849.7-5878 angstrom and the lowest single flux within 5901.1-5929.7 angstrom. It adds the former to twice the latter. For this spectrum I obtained 13.7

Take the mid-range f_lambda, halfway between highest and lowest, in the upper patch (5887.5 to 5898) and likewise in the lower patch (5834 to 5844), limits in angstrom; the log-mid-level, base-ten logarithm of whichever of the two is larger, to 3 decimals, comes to 0.733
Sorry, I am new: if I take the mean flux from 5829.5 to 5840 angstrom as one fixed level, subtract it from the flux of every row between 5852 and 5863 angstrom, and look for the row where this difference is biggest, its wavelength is 5862.49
